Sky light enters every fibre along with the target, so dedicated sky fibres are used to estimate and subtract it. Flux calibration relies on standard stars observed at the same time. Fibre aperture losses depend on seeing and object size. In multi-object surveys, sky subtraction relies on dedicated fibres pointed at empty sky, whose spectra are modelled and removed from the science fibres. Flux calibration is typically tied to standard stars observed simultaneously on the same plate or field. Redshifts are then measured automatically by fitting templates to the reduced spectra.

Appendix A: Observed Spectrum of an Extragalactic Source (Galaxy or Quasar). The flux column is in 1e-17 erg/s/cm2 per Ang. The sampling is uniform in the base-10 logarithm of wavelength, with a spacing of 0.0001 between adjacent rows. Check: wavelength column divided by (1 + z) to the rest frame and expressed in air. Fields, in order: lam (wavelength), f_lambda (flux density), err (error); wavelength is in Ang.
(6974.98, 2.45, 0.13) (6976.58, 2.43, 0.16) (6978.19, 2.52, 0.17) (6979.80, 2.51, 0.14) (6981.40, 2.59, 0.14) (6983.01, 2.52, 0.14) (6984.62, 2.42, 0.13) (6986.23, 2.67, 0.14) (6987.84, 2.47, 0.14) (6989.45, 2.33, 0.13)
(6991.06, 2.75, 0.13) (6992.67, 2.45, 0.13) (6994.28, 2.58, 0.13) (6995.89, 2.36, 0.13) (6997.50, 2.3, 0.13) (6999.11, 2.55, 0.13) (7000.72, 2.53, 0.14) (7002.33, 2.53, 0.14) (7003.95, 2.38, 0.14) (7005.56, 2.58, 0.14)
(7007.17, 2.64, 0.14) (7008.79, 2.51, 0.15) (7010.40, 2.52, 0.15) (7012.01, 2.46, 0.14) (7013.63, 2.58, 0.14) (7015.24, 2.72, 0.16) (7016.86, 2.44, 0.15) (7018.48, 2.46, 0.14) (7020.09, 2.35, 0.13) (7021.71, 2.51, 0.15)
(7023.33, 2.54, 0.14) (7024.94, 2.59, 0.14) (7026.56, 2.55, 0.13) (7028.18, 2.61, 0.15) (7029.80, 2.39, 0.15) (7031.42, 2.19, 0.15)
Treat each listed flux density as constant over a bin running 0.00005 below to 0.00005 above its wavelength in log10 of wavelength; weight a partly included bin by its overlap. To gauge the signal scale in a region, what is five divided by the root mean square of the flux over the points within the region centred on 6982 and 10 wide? 1.97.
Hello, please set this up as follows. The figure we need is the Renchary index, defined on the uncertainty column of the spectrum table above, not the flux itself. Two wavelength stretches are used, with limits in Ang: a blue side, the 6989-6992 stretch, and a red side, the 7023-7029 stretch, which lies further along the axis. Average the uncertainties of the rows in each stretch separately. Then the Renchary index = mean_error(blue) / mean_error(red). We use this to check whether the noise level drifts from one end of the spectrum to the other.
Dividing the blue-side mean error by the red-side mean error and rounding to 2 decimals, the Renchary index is 0.93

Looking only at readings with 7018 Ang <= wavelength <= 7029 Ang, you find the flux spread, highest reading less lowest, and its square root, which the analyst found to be 0.51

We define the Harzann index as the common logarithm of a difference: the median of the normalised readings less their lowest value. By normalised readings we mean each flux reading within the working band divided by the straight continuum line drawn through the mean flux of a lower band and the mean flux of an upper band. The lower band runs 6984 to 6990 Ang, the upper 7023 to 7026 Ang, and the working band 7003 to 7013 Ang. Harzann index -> -1.32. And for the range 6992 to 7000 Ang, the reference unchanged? -1.19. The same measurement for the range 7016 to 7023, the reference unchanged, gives -1.38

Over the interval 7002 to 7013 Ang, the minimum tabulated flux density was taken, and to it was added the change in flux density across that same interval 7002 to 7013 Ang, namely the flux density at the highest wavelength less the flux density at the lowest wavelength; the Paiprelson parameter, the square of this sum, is 5.34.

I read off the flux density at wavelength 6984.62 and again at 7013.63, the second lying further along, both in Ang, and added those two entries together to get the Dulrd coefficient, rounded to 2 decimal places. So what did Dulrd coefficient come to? 5.00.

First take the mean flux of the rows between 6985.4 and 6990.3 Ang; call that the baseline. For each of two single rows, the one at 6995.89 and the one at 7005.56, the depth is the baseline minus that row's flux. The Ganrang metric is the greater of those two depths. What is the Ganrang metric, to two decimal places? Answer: 0.13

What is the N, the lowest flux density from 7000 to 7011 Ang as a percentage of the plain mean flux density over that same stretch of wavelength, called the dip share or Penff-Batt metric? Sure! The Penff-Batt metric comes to 94.2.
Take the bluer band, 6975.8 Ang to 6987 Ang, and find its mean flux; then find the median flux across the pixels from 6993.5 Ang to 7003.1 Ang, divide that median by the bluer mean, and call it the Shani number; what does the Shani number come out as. 1.003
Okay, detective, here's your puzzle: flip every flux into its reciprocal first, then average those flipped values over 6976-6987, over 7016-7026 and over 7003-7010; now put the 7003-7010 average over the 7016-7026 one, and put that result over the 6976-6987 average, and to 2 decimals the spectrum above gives 2.48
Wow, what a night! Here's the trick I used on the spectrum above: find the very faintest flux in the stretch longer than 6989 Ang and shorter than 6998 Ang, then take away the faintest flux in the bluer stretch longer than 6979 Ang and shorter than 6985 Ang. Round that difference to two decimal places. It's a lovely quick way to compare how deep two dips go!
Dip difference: -0.12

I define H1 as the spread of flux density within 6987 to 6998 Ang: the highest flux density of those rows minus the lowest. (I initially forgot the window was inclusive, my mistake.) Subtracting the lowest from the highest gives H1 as 0.45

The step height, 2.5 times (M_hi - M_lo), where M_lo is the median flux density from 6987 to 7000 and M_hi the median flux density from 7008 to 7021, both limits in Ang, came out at 0.06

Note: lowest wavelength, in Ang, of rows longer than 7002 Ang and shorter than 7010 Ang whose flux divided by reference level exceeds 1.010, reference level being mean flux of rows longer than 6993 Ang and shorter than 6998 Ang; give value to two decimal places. 7002.33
